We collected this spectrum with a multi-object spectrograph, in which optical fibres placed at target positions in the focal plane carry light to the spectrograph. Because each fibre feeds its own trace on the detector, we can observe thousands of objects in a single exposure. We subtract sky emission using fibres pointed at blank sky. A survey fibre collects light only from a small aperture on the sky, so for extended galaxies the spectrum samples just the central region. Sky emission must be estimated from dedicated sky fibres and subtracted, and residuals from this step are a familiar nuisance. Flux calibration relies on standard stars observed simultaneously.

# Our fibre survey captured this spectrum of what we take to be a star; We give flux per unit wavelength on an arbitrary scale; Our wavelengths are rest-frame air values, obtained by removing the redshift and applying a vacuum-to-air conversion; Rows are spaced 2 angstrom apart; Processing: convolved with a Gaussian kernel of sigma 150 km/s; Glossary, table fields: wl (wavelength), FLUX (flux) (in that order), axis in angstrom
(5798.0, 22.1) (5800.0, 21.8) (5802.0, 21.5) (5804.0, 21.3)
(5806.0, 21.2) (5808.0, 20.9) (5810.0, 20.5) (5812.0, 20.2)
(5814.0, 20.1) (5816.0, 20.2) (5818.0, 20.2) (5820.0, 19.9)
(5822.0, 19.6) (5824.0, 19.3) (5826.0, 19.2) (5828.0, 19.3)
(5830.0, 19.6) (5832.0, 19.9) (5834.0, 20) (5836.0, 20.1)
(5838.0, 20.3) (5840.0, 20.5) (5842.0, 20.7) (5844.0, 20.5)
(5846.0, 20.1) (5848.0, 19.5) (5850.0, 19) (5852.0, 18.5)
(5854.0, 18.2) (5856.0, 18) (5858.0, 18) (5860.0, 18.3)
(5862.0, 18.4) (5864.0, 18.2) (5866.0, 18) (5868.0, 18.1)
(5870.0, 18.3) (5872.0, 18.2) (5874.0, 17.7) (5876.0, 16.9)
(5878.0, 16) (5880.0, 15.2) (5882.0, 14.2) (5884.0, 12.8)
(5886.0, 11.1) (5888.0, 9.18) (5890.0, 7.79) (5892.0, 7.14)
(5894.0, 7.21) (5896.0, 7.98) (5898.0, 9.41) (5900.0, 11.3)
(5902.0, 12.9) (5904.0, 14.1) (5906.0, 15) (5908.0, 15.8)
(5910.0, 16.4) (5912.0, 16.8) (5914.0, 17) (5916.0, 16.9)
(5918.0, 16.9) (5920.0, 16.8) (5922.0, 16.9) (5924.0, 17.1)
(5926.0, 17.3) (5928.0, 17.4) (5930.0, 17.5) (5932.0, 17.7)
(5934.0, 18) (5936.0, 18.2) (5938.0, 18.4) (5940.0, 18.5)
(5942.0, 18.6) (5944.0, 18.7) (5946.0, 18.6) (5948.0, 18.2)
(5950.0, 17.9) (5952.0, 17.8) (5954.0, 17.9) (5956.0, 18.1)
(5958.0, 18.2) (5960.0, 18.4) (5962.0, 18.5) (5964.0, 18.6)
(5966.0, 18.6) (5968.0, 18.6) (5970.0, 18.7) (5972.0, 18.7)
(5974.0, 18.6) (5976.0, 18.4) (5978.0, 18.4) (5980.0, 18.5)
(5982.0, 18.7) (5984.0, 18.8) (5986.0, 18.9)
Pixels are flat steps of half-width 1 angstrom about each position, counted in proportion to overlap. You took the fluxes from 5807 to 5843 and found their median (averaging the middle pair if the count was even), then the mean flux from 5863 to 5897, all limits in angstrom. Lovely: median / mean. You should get 1.46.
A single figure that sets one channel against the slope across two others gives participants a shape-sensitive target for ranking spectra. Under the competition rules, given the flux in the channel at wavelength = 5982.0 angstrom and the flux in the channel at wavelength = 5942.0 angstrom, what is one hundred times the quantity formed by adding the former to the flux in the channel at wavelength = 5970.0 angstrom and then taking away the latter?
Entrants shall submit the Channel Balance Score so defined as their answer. 1880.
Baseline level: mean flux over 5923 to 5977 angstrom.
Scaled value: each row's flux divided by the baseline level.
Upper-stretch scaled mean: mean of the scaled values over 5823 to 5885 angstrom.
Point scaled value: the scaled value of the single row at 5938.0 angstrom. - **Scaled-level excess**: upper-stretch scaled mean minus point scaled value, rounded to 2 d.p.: 0.00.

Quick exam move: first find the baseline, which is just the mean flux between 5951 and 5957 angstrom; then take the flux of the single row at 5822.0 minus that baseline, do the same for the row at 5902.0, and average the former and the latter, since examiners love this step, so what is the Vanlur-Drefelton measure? -1.7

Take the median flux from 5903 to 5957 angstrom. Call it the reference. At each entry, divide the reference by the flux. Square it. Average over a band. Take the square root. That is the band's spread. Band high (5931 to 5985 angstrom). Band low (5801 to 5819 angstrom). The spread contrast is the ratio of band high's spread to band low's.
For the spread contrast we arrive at 1.12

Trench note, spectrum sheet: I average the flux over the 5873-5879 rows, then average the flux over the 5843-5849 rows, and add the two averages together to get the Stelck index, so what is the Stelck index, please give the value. 36.9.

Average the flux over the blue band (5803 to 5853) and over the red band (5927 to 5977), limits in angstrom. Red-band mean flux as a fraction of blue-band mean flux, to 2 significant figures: 0.91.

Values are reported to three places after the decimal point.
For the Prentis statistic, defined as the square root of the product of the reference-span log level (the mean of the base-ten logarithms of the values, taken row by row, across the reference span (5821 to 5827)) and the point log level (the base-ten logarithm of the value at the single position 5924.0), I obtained 1.260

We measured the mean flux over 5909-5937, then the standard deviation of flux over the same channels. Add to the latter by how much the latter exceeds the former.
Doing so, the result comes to -16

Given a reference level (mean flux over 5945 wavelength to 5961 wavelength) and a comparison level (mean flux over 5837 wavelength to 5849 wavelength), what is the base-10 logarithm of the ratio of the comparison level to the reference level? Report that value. 0.0482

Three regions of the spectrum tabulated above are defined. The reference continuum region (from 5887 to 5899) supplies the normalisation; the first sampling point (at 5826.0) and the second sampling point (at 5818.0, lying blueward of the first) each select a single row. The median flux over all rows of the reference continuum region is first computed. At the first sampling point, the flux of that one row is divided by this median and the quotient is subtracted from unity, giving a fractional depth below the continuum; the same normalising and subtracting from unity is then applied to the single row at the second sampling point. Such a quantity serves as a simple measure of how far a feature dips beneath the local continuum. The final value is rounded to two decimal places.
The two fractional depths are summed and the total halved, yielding -1.50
